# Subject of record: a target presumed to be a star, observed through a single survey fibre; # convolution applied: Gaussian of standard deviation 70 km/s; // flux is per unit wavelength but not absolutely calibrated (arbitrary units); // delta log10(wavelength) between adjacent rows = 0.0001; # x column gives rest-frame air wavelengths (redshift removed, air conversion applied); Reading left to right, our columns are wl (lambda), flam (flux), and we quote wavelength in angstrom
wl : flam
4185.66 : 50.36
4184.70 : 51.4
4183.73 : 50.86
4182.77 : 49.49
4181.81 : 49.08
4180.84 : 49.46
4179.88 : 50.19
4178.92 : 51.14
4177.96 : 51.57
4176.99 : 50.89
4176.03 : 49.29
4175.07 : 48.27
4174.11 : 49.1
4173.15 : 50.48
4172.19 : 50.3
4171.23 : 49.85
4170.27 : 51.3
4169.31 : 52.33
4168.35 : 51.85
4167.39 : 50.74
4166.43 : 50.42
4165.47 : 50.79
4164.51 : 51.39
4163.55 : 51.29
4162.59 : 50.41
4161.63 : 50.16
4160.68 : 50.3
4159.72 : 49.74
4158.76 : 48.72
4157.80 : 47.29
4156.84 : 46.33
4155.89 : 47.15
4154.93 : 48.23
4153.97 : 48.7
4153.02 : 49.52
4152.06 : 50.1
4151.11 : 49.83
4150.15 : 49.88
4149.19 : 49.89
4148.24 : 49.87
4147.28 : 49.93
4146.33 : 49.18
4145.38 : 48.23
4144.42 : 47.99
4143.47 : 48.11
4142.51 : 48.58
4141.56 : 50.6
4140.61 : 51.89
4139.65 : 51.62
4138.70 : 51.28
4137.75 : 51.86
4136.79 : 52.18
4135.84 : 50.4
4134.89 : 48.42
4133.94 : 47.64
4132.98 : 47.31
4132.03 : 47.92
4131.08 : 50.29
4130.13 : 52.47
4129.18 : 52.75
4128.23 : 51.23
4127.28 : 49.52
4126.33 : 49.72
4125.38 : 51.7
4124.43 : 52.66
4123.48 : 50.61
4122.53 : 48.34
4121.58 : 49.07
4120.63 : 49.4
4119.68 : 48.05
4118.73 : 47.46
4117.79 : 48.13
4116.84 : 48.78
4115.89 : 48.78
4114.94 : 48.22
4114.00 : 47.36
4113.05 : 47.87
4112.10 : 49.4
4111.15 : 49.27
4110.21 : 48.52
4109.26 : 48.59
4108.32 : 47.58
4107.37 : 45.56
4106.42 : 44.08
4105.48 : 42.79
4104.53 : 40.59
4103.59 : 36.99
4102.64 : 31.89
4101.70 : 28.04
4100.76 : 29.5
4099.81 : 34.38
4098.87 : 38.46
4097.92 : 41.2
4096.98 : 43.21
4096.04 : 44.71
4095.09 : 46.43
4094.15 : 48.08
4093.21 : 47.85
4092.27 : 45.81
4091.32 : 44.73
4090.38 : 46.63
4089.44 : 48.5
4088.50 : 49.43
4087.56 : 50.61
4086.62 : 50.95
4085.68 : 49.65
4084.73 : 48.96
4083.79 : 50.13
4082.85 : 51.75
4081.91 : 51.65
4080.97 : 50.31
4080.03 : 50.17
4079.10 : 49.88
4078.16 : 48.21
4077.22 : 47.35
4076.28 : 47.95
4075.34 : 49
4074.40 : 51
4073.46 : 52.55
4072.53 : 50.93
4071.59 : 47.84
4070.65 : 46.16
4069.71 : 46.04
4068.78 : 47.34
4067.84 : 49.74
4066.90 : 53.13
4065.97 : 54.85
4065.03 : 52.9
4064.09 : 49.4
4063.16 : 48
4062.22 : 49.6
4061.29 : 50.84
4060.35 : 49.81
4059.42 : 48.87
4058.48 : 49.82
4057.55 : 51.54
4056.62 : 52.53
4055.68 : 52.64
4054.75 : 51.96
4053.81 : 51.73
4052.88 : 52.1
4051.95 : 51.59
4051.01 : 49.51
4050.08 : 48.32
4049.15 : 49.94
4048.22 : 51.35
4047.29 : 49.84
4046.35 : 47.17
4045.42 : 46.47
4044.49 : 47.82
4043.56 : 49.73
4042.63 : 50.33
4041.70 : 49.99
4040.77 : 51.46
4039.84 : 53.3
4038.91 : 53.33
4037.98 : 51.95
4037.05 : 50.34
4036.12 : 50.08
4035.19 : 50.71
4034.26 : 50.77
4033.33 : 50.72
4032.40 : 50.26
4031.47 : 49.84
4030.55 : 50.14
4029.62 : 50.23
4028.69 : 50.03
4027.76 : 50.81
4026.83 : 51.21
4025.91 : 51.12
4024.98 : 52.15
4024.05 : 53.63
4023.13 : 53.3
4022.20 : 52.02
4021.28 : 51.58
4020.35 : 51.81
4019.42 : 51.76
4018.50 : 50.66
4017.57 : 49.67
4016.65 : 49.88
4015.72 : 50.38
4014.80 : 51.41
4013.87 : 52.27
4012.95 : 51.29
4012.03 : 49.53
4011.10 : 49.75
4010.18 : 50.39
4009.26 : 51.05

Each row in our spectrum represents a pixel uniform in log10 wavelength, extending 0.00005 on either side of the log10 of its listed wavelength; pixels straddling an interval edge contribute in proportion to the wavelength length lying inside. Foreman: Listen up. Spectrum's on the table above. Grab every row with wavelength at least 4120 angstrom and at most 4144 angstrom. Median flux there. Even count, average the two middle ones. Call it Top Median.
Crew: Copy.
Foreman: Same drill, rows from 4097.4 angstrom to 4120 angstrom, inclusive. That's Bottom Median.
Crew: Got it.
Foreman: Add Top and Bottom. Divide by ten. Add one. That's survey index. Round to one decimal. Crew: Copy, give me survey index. 10.8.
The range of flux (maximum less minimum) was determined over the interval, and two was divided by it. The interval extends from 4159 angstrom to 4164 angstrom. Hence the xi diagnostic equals 1.3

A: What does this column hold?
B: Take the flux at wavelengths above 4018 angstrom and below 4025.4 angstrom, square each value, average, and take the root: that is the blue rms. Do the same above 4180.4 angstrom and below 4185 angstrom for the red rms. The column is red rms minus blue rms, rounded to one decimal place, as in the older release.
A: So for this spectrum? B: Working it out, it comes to -2.1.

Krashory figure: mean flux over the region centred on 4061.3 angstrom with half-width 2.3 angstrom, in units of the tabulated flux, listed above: 49.4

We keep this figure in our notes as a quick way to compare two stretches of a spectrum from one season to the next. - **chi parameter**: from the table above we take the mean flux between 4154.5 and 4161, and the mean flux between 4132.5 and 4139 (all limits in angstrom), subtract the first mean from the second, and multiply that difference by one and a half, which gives 2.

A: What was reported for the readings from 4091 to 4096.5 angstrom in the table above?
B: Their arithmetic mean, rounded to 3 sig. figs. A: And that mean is 46.3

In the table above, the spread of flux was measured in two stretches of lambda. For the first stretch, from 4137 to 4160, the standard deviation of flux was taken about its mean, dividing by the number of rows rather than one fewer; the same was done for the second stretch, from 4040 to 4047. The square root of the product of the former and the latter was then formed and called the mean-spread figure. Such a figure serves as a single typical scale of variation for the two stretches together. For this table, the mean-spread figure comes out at 1.58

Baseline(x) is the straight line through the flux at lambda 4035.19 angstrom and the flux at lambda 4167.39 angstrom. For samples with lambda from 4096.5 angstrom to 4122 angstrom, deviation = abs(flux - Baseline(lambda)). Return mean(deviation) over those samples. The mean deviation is 6.91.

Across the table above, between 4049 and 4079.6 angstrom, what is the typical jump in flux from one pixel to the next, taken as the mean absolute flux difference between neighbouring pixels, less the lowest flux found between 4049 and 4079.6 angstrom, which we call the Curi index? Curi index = -44.6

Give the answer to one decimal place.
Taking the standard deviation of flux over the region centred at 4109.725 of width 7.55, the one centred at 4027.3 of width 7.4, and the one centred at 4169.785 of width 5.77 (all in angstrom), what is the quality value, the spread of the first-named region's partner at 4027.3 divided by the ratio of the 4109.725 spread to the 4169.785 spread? 0.6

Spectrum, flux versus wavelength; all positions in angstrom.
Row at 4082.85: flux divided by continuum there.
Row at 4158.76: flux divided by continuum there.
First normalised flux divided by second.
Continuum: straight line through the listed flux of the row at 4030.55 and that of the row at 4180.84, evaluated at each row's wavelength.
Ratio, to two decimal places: 1.05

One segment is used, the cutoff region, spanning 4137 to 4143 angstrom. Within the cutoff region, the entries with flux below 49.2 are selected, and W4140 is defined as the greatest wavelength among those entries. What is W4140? 4142.51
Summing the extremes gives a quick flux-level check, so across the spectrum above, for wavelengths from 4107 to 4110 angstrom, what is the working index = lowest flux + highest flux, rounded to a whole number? 94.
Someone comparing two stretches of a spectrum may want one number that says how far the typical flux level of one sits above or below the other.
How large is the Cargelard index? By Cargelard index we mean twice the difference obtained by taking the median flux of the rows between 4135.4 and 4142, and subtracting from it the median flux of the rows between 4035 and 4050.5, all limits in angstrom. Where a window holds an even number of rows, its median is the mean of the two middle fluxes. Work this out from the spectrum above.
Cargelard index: 3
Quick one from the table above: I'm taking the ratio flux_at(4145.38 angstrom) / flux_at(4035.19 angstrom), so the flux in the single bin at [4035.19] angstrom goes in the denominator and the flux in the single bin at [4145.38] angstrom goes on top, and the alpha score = 0.95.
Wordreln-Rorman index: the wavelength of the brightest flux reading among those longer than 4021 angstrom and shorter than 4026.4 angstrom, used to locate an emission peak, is 4024.05 angstrom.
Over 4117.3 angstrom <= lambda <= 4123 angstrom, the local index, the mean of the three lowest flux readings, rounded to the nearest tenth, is 47.9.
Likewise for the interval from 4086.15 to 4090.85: 48.2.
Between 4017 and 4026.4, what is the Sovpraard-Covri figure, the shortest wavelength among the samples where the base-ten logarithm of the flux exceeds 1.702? 4018.50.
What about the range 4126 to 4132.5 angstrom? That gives 4128.23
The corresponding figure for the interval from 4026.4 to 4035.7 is 4026.83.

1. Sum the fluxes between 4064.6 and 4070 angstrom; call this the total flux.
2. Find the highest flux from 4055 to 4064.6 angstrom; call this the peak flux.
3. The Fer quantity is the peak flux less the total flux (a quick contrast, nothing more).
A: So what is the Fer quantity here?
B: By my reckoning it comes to -251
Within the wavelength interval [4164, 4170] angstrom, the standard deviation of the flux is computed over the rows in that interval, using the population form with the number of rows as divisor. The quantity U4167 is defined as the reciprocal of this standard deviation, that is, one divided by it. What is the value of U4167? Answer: 1.5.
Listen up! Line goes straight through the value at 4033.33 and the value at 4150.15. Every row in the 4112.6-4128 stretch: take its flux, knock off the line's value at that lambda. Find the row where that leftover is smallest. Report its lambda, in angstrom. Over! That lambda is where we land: 4114.00 angstrom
